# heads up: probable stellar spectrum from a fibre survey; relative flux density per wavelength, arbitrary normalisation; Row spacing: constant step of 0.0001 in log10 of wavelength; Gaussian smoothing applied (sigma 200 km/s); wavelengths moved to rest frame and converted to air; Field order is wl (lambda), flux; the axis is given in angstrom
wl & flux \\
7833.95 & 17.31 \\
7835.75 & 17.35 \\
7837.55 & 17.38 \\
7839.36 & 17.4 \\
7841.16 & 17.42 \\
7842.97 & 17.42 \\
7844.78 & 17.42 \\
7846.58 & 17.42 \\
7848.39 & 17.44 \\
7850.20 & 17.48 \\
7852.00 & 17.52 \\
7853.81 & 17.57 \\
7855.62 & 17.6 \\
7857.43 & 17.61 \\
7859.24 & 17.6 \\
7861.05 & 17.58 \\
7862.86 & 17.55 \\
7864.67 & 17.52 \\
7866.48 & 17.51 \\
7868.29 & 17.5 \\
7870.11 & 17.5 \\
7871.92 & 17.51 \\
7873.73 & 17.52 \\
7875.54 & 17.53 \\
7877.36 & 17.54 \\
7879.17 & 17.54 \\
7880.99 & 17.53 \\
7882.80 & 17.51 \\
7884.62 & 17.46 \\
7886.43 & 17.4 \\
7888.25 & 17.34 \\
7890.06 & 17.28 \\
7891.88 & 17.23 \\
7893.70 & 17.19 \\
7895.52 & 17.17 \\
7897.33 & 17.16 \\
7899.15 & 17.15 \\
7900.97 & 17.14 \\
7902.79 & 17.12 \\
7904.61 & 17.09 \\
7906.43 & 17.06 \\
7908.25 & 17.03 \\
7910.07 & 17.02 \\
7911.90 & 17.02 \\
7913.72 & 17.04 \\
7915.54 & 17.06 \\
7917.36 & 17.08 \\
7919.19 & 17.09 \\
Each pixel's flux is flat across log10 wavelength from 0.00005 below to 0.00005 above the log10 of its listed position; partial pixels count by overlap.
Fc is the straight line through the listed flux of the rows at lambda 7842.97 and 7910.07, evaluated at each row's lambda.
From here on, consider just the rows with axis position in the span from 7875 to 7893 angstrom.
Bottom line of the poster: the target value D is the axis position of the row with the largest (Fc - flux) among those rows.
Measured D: 7891.88 angstrom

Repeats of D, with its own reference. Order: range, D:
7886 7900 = 7895.52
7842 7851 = 7842.97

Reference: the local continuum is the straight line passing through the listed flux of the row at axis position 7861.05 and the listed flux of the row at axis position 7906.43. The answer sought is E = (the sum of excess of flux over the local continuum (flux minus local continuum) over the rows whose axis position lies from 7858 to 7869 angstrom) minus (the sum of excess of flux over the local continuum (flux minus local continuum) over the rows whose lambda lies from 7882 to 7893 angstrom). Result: -0.6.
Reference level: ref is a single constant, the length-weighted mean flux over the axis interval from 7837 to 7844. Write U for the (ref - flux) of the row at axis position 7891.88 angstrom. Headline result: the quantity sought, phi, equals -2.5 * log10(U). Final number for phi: 2.0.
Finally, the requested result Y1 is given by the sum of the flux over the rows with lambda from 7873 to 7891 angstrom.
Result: 175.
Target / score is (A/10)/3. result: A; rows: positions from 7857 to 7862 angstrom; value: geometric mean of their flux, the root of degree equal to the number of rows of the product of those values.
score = 0.587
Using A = 17.6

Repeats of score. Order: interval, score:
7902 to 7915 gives 0.568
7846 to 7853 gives 0.582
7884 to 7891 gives 0.579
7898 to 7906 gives 0.571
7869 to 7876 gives 0.584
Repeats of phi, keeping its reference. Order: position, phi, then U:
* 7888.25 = 3.3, 0.05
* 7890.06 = 2.4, 0.11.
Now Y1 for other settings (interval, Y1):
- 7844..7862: 175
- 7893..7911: 171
